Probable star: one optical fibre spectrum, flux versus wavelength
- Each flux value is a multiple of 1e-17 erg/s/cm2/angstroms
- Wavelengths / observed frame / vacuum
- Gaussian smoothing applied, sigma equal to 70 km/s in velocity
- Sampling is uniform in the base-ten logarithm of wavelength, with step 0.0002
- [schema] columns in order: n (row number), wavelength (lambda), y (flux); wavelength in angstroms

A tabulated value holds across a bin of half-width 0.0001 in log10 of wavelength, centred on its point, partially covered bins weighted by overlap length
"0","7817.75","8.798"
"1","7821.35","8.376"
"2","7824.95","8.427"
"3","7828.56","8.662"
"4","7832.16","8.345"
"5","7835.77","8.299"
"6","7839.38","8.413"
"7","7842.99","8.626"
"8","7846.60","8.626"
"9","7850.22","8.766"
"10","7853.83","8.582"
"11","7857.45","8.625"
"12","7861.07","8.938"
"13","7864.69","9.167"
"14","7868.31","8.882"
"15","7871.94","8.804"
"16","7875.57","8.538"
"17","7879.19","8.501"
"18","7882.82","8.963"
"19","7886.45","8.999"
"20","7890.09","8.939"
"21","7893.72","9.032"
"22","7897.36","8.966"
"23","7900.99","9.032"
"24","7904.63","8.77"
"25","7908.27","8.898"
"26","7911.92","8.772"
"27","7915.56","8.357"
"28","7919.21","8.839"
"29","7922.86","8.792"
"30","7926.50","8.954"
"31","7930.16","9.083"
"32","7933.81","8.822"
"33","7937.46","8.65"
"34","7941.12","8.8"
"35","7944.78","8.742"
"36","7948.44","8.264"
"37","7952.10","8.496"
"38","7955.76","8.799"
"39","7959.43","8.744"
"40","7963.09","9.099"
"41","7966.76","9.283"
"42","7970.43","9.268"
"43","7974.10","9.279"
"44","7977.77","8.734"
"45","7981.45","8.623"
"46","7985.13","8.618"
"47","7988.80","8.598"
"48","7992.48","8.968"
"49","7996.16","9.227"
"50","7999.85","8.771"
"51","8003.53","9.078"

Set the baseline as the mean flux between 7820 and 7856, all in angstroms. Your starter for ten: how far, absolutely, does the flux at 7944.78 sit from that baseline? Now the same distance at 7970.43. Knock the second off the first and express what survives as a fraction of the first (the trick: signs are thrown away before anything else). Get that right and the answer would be -2.3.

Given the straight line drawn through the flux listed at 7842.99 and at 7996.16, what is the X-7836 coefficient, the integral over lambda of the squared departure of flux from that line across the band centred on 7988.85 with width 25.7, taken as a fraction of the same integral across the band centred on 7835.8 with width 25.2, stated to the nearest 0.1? 6.9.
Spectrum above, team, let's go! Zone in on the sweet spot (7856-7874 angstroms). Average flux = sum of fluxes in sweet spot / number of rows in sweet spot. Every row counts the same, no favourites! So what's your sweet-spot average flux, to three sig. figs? 8.88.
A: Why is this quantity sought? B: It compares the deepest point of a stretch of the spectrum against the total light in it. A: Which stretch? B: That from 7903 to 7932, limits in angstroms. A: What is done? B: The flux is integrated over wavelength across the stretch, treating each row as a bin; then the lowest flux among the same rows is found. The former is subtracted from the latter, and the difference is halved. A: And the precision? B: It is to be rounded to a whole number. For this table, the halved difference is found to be -124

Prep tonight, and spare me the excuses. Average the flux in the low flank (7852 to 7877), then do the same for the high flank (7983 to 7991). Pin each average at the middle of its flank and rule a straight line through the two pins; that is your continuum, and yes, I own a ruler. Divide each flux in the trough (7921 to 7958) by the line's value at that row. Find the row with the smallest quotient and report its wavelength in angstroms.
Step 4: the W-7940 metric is 7948.44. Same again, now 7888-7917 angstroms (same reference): 7915.56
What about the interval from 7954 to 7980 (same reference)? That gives 7959.43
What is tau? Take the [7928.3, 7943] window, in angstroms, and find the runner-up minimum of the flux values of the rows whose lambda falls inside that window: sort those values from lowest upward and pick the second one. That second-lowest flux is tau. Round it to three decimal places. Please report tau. 8.800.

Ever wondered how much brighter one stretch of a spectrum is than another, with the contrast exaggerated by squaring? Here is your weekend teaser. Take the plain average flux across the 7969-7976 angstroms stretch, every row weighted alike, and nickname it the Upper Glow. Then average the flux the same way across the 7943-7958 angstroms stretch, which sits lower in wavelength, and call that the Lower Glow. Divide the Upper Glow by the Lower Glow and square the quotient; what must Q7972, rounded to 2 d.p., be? 1.17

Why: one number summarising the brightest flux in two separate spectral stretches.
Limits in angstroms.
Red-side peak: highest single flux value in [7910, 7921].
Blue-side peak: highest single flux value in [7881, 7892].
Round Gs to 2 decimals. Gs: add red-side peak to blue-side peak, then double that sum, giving 35.68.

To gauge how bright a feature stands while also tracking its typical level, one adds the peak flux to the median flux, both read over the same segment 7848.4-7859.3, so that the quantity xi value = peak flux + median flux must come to 17.4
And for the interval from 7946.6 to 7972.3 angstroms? 18.1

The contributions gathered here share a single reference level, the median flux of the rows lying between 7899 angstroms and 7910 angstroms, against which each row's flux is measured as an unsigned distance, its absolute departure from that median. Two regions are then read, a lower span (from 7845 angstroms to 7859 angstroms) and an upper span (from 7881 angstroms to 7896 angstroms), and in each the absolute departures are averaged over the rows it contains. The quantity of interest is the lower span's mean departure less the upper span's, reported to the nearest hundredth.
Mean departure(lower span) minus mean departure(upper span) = 0.16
